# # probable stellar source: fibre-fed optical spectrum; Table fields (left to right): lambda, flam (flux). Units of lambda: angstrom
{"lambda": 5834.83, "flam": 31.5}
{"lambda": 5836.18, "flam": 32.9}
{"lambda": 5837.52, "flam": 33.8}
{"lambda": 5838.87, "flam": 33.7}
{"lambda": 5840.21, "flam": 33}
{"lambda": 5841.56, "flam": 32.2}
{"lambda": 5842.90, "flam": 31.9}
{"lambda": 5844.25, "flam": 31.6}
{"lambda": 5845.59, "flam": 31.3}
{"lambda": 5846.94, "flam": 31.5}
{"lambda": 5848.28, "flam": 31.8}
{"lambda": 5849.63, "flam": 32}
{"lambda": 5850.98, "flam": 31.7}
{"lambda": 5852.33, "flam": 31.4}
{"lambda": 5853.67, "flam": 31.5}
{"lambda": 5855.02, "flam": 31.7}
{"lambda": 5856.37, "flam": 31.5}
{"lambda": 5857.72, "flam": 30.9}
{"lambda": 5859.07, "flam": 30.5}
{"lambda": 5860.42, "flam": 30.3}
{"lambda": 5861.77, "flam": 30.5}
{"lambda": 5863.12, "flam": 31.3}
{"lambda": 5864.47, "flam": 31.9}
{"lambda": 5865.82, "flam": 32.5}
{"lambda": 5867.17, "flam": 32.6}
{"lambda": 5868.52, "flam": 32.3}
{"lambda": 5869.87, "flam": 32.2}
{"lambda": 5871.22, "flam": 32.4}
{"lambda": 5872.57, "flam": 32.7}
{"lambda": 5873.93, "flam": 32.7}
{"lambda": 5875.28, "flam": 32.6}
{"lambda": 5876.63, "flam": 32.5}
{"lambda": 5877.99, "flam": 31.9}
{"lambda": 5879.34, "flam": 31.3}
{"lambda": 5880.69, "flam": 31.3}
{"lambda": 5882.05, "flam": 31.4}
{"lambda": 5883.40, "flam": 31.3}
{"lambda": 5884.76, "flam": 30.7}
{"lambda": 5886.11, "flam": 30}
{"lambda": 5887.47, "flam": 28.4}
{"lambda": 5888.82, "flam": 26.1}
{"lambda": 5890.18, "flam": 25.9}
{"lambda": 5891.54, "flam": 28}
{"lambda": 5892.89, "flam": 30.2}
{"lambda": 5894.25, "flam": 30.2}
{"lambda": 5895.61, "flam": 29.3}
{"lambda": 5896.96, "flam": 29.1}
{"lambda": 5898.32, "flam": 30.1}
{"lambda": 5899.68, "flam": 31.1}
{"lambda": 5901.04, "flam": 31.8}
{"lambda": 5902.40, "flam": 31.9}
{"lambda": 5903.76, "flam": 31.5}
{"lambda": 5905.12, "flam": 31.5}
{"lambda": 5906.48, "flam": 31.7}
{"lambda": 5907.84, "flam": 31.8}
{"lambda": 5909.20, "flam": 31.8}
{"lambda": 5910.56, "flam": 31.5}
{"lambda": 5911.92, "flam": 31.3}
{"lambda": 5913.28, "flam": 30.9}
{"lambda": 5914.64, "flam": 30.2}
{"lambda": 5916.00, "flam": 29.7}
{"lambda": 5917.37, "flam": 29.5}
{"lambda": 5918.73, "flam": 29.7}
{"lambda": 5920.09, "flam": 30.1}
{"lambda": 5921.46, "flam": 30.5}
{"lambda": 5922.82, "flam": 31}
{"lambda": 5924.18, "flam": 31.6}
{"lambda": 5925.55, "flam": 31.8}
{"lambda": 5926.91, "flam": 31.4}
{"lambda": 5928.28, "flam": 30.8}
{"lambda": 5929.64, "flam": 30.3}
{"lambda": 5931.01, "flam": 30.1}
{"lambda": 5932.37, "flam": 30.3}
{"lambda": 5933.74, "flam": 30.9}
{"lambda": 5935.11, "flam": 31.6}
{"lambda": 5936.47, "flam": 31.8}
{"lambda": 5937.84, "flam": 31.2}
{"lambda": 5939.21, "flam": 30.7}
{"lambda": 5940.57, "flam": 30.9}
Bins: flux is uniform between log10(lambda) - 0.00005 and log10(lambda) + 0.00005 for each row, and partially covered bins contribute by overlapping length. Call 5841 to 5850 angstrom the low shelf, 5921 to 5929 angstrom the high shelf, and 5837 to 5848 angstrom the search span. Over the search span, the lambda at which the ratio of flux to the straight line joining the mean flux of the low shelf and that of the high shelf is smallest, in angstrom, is 5845.59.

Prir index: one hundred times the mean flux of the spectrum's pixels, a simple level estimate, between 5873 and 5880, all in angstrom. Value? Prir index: 3220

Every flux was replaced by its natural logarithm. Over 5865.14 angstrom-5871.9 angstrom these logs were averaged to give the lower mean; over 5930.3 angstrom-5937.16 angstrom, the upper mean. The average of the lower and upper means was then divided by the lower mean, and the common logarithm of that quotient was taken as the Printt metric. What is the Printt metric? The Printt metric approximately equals -0.003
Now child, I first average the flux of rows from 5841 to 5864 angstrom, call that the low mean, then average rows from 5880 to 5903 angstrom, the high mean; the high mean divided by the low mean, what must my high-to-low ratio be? 0.95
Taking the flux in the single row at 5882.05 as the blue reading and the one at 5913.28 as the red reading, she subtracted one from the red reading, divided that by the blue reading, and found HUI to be 0.952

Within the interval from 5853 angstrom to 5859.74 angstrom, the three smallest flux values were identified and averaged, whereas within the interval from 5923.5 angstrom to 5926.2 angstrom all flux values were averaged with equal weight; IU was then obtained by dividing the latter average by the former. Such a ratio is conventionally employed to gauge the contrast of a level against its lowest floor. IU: 1.02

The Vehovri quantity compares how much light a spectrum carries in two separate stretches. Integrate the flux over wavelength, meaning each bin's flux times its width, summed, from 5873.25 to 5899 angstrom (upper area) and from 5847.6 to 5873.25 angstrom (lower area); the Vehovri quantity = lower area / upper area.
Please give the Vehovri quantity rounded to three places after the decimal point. 1.046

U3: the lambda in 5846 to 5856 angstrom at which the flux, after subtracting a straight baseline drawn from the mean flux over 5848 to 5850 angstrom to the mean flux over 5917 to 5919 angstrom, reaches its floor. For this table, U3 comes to 5846.94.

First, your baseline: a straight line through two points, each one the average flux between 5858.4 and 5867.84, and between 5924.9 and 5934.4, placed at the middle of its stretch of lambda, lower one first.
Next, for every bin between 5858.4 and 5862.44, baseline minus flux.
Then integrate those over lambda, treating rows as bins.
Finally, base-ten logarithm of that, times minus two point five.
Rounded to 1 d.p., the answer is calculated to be -1.5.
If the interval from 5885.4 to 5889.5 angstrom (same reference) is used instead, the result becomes -2.7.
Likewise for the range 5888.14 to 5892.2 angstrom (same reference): -3.1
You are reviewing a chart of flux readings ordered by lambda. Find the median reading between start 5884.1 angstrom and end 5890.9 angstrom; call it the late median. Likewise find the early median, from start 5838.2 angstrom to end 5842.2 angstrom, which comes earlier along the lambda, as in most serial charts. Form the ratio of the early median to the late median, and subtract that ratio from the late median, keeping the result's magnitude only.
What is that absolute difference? 27.2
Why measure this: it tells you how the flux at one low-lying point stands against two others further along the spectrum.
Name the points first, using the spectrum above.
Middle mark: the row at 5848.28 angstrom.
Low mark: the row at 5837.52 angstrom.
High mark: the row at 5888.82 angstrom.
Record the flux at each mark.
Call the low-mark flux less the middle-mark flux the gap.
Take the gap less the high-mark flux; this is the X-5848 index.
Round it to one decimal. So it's -24.1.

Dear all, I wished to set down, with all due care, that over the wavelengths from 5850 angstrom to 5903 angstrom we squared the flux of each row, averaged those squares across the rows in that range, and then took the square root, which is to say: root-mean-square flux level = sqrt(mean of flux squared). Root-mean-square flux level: 31.0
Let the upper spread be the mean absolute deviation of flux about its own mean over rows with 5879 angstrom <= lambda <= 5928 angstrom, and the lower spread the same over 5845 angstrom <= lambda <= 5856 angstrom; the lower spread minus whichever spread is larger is -0.9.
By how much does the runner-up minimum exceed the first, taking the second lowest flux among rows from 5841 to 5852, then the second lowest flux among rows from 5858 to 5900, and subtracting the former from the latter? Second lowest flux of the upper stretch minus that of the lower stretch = -5.4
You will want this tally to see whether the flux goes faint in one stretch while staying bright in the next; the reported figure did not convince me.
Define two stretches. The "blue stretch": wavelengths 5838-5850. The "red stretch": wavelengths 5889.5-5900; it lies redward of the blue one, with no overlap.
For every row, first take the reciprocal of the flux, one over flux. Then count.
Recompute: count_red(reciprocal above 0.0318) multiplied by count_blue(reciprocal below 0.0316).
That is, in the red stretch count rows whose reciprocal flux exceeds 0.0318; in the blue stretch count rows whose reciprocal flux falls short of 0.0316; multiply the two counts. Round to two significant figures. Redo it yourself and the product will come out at 48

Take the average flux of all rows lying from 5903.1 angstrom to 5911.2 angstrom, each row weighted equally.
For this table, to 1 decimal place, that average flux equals 31.6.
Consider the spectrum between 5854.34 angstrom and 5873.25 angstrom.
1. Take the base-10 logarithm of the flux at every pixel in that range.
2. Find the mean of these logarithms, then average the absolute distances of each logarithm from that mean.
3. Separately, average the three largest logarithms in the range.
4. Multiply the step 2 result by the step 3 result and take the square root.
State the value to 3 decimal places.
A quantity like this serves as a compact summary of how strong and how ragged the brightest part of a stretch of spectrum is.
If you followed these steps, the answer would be 0.122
